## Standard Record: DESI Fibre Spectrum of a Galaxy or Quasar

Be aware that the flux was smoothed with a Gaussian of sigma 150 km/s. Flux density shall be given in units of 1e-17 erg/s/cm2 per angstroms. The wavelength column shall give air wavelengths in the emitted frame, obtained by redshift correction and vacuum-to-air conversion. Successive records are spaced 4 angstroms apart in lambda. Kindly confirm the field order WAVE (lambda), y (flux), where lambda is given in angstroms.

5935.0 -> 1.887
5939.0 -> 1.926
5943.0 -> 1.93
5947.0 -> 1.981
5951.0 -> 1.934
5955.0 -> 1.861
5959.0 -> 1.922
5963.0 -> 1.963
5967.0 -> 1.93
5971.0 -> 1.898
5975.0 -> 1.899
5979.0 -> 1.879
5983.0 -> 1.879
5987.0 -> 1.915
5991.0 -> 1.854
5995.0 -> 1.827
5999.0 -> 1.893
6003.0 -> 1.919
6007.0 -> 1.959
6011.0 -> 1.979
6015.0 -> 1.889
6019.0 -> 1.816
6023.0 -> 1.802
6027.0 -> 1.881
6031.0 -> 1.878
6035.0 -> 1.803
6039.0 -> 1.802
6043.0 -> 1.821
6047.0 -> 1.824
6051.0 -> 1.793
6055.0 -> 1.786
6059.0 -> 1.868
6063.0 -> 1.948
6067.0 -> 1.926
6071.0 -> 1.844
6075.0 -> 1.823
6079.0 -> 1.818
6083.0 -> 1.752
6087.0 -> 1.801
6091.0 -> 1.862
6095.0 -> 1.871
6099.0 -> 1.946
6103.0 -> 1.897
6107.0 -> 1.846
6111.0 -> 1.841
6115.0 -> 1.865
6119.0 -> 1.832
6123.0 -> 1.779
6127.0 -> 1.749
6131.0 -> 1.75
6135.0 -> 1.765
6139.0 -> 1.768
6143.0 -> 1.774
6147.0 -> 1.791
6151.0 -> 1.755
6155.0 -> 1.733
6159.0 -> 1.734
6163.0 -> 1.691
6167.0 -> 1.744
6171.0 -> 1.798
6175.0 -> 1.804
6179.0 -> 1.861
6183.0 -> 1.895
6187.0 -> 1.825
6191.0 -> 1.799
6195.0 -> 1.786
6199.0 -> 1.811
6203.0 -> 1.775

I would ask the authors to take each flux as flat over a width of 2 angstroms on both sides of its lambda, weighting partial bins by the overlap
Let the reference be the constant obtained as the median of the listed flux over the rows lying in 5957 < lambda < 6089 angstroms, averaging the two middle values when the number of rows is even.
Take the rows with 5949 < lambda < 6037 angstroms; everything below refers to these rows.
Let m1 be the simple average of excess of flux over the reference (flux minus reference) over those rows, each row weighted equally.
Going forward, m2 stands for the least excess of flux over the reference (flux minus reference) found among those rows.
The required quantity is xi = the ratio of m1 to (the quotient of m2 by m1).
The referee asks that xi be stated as 0.00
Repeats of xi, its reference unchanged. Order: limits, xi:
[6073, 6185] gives -0.03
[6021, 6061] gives -0.03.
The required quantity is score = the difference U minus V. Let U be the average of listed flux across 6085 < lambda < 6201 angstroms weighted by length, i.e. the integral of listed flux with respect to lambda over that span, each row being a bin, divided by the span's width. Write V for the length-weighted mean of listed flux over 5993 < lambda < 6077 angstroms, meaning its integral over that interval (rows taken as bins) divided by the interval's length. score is -0.06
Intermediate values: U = 1.806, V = 1.86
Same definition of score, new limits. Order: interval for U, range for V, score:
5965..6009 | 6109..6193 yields 0.11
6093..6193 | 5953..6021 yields -0.09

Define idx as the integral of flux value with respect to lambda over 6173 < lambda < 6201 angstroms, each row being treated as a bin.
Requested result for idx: 51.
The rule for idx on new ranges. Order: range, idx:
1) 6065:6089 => 44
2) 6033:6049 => 29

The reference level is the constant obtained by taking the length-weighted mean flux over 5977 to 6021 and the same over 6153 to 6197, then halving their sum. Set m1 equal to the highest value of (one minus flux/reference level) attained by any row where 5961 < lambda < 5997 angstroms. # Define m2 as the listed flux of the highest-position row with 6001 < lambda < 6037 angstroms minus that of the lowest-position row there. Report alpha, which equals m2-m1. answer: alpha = -0.12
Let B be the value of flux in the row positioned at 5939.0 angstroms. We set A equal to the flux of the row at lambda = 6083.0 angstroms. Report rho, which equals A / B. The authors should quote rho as 0.91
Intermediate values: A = 1.752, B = 1.926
